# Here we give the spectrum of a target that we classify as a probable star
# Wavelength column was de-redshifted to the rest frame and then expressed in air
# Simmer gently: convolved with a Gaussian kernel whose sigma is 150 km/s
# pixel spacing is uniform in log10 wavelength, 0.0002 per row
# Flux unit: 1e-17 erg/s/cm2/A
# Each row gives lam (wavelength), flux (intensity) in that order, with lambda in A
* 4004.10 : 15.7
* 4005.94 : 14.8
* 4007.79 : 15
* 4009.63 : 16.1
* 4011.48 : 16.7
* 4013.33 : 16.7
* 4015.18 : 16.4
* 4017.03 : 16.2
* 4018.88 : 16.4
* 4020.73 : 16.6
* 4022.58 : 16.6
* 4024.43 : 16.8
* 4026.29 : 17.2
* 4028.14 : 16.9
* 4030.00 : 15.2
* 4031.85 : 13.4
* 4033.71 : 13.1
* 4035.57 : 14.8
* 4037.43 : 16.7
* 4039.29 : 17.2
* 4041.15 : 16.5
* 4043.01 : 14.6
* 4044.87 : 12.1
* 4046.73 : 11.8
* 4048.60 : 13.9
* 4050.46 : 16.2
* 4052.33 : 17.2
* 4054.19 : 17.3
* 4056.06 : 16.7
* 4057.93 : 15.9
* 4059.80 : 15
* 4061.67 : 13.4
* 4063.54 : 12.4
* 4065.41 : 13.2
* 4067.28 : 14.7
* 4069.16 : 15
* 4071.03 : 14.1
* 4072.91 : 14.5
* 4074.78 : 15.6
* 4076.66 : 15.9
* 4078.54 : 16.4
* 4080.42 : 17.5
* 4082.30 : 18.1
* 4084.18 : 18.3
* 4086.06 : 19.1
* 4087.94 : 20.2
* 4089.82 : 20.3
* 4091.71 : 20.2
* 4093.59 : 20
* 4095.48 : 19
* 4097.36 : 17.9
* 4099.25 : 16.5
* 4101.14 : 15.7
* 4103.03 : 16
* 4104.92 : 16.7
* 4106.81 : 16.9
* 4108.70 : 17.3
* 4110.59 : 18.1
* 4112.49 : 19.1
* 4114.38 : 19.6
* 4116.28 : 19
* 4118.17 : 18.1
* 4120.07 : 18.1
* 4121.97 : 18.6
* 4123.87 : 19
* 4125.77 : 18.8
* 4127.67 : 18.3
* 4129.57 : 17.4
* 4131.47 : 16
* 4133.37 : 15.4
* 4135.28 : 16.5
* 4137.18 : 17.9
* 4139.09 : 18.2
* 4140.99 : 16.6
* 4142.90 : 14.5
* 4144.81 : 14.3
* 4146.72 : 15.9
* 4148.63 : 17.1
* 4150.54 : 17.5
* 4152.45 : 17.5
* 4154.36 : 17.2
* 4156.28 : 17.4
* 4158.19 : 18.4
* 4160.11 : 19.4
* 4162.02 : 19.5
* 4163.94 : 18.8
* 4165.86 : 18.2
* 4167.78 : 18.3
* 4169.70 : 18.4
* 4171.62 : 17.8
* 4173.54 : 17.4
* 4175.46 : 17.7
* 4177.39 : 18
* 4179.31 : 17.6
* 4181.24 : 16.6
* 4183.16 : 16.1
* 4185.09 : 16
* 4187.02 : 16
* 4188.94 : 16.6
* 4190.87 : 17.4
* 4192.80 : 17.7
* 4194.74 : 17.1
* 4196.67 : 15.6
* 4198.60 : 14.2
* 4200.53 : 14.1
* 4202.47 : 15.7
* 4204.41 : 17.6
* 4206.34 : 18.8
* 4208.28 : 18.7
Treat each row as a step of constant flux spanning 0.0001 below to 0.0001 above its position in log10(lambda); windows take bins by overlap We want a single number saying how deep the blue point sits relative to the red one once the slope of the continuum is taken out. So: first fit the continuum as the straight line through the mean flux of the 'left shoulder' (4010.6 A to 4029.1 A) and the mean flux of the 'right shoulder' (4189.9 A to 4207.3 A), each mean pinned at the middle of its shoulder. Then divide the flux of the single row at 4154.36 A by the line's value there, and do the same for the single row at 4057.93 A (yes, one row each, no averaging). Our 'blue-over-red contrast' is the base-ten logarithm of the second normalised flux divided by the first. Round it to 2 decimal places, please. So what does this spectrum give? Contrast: -0.04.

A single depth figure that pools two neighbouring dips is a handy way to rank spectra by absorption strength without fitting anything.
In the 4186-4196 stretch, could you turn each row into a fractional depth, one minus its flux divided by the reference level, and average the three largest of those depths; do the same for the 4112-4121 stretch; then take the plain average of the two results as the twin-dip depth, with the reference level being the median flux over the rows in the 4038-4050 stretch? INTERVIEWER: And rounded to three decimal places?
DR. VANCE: -0.227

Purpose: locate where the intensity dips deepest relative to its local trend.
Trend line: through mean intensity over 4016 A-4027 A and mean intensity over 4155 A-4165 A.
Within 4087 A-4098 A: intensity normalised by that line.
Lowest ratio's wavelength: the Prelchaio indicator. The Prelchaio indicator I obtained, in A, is 4097.36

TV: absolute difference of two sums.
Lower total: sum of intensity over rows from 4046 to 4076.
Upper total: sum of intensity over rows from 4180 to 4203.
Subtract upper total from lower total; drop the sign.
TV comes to 44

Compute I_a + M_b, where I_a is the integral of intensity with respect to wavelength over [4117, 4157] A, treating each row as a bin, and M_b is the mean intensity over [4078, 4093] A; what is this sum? 705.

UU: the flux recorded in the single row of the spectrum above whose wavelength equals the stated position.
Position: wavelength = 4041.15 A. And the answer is 16.5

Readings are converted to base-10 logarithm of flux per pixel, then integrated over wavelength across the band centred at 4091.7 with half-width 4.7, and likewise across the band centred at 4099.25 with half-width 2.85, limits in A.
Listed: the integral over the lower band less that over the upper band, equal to 5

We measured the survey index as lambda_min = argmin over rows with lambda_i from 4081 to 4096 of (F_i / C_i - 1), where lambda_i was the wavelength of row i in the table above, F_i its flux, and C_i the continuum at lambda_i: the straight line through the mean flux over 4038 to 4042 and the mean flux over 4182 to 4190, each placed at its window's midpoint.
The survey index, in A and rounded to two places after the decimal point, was 4082.30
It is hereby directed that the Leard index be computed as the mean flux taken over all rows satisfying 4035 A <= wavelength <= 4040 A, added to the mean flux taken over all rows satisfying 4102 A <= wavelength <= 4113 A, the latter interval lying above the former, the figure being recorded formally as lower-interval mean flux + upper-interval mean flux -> 33.6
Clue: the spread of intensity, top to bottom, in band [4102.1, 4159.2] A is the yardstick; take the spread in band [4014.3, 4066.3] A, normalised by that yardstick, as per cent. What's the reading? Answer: 104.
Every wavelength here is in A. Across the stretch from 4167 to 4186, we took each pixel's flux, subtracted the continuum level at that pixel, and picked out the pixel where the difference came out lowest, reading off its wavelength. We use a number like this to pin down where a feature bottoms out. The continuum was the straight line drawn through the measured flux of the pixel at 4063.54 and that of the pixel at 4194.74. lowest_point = 4185.09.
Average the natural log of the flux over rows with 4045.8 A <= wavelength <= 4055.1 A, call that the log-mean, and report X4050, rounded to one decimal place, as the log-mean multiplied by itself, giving 7.4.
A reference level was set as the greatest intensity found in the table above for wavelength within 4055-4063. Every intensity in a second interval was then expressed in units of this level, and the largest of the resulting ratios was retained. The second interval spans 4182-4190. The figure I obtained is 0.99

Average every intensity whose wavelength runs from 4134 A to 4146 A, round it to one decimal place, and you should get 16.3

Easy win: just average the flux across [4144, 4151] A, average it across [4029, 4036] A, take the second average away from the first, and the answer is 2.1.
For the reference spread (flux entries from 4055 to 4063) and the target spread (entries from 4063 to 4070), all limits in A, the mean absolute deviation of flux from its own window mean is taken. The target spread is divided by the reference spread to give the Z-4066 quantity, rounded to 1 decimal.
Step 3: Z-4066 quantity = 1.0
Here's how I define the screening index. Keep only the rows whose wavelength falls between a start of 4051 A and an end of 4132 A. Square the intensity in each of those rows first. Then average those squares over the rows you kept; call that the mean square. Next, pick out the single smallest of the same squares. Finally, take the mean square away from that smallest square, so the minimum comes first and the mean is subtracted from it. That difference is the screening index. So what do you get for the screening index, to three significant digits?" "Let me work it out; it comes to -144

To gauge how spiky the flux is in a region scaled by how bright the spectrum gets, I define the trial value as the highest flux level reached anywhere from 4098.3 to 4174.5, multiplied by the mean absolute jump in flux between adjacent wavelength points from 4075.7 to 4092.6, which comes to 11.0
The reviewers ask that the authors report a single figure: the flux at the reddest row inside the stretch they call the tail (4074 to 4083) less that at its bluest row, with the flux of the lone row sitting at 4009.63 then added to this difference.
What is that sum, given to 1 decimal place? 18.6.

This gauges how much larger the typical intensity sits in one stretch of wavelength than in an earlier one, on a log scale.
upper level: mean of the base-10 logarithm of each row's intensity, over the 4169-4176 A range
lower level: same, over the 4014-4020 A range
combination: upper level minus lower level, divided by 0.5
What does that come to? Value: 0.076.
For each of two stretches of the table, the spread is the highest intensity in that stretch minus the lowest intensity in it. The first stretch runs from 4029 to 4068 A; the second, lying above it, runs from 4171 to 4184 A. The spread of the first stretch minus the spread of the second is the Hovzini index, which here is 3.6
